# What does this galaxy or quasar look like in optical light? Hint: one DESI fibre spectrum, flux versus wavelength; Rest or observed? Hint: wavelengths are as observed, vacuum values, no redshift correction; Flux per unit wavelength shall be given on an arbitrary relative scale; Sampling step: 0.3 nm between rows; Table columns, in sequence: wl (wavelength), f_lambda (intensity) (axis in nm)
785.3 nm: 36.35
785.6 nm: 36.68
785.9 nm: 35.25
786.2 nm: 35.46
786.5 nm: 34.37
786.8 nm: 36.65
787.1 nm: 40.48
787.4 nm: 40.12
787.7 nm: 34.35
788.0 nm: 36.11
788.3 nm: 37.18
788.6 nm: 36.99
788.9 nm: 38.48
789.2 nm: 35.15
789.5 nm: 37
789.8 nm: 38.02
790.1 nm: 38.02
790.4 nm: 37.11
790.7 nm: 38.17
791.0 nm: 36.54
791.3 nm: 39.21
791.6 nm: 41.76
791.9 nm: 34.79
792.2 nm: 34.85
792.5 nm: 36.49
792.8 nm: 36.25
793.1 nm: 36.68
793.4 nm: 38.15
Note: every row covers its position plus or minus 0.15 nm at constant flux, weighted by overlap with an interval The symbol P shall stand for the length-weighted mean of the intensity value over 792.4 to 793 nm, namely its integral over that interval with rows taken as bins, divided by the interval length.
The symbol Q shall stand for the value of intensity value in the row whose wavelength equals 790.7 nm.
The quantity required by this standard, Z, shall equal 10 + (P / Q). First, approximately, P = 36.4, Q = 38.17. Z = 11.0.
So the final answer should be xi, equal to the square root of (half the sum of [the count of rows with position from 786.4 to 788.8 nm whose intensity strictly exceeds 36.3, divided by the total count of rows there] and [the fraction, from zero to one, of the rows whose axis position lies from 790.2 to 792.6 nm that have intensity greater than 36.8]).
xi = 0.750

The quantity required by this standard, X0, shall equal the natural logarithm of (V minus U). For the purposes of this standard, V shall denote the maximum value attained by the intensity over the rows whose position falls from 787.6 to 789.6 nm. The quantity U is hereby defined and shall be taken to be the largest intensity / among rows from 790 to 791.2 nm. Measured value -1.2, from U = 38.17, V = 38.48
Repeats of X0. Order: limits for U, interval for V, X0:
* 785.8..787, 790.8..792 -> 1.6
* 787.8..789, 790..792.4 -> 1.2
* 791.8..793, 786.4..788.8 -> 1.4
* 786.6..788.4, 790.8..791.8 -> 0.2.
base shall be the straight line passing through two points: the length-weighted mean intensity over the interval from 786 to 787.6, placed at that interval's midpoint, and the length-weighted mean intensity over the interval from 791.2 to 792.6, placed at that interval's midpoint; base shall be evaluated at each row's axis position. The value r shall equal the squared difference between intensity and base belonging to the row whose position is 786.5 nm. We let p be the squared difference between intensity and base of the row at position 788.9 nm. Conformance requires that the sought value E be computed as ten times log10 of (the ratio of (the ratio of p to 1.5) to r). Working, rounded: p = 1.4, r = 8.3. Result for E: -10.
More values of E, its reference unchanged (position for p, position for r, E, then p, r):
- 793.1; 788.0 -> -6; 0.5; 1.4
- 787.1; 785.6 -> 14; 10.4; 0.3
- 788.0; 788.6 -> 10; 1.4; 0.1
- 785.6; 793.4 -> -4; 0.3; 0.5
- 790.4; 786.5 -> -23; 0.1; 8.3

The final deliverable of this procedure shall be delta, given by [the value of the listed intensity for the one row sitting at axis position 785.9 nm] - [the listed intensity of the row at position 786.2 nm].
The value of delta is 0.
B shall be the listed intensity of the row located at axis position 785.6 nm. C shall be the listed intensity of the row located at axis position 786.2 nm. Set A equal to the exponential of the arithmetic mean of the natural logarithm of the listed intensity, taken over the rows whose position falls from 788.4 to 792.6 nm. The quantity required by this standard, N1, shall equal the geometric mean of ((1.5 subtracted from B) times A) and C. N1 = 216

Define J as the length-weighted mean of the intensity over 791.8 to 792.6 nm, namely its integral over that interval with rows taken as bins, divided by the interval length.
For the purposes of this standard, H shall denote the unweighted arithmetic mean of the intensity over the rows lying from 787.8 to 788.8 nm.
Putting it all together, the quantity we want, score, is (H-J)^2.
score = 2.0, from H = 36.8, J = 35.3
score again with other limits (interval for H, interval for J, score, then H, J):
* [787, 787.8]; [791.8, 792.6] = 8.8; 38.3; 35.3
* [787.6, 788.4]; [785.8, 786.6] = 0.7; 35.9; 35.1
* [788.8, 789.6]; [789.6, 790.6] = 0.7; 36.9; 37.7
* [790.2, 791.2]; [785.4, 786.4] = 2.3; 37.3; 35.8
